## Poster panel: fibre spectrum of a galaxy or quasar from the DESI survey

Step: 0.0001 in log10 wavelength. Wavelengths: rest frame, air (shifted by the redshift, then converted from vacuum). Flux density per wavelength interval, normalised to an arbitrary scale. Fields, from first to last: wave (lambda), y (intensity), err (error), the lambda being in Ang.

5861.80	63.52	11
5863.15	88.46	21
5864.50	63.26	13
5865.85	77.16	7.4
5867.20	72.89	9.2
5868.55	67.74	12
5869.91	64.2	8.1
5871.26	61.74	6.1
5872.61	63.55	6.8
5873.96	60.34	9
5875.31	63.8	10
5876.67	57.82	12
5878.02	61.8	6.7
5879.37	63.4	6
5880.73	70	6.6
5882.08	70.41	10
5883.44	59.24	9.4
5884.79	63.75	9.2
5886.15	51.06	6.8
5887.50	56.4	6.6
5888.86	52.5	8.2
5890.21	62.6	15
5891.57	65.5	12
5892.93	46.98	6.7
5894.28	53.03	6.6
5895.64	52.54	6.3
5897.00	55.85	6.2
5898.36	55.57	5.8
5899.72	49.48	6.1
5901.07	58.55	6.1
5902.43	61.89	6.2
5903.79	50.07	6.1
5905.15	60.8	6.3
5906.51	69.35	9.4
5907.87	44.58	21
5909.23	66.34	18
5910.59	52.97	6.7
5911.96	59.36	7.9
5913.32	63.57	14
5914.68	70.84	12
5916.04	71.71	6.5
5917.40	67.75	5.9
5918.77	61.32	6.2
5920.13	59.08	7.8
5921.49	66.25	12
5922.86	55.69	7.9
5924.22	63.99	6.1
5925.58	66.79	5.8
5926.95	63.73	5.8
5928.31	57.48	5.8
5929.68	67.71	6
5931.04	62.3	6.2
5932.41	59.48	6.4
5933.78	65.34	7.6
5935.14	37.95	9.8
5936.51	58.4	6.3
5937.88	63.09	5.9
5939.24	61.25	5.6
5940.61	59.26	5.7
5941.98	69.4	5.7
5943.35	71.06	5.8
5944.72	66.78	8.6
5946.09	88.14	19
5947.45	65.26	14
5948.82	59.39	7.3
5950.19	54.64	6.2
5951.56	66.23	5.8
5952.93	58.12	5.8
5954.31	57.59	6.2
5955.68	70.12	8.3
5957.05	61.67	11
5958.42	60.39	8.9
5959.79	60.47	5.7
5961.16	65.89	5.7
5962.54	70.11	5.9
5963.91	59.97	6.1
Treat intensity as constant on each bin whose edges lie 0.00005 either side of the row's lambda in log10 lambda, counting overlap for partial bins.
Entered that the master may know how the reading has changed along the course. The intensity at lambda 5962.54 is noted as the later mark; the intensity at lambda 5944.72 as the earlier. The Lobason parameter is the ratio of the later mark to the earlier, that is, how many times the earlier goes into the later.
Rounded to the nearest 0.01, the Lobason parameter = 1.05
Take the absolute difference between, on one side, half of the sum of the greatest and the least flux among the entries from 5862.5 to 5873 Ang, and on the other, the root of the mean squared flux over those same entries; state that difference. 4.7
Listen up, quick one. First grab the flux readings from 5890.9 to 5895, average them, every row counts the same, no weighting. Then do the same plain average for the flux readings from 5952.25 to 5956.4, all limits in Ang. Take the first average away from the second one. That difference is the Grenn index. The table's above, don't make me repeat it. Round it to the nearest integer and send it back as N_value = 7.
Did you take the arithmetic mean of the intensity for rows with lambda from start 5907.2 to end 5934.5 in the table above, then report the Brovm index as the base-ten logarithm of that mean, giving 1.79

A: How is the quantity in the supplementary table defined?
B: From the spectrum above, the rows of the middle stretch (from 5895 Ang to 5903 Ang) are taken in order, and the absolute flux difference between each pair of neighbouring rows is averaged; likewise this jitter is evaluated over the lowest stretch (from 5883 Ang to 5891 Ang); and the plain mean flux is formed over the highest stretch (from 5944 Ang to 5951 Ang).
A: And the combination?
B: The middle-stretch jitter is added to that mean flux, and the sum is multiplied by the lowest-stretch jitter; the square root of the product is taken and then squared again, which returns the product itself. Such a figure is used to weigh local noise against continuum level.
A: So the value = 521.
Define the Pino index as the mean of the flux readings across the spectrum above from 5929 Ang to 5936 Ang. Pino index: 58.6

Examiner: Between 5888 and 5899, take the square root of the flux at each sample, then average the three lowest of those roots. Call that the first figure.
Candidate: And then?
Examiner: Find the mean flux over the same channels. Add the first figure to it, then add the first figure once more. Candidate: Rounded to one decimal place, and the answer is 69.8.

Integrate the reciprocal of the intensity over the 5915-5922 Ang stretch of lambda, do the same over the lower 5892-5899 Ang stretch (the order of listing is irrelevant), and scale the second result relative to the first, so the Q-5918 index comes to 1.23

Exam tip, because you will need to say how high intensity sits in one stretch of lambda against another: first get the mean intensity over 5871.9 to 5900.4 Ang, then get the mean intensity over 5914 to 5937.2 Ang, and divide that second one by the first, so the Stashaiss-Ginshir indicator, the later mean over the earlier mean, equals 1.06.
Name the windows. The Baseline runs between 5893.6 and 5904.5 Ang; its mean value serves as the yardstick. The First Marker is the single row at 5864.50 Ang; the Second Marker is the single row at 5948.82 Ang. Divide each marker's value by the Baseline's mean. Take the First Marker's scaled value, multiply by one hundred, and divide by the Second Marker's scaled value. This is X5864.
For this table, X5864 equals 107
